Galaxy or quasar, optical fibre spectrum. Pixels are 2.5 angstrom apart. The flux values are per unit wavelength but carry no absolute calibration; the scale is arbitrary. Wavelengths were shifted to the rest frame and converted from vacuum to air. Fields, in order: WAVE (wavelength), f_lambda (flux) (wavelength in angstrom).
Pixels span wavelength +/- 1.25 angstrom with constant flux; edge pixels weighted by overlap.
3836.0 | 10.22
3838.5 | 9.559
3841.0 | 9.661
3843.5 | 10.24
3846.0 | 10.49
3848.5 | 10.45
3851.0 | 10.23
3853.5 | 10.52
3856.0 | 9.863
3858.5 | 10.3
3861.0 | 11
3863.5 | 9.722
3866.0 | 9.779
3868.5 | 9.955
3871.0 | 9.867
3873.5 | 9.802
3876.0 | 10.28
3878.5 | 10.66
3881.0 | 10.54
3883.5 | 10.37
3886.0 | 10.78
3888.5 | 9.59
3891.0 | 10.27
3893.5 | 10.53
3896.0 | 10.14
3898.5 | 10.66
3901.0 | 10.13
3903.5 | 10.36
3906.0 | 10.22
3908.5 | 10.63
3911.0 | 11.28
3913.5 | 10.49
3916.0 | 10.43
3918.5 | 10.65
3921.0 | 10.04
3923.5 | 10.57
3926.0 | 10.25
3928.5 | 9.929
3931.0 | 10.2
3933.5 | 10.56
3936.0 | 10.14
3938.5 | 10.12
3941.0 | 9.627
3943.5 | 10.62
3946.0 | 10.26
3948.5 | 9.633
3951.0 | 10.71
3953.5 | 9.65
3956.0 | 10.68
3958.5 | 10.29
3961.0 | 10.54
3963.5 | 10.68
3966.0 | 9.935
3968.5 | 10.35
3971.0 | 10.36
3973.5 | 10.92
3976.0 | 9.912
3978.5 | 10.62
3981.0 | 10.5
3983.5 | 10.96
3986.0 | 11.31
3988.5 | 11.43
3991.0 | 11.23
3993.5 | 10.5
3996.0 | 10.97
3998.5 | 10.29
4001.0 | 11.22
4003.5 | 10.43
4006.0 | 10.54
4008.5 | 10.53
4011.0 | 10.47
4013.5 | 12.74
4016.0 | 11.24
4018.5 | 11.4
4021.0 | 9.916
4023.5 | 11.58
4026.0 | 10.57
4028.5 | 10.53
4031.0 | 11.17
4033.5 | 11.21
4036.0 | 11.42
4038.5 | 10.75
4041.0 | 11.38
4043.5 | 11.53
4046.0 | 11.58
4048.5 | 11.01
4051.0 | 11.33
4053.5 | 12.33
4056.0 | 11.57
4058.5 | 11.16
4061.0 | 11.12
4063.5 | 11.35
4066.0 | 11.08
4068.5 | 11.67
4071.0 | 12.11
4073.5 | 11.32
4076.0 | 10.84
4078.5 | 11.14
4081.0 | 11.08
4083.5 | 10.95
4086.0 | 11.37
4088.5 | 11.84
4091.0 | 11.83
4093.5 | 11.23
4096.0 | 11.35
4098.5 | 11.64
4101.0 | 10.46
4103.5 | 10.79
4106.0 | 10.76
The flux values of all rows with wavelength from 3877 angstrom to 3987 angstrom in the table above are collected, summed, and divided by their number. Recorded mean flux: 10.4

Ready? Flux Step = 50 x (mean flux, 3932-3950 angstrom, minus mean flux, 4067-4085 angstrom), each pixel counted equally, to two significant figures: -58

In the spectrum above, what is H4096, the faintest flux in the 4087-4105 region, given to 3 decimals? 10.460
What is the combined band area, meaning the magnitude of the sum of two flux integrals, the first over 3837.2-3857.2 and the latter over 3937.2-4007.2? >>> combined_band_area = 938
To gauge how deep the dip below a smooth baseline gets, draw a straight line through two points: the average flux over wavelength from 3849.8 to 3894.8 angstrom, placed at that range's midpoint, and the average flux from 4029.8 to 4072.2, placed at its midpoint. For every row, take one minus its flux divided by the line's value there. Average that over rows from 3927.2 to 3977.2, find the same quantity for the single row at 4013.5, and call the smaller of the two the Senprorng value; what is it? -0.142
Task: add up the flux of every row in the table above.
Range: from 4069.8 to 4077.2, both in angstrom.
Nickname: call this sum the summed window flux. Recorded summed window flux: 34.3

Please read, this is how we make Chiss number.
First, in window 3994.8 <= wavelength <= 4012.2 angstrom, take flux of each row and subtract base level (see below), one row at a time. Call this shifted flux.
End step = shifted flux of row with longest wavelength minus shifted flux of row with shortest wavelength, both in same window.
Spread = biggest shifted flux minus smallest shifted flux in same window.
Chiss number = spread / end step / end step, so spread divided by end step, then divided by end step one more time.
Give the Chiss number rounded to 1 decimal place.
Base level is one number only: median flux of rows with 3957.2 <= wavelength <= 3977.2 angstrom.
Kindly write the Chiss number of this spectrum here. 3.7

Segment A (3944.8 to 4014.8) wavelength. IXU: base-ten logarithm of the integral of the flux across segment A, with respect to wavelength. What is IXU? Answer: 2.87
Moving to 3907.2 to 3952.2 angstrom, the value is 2.67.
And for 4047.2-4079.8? 2.57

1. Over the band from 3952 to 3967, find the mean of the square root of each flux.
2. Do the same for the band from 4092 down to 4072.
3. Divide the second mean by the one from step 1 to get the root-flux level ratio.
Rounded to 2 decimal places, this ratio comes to 1.05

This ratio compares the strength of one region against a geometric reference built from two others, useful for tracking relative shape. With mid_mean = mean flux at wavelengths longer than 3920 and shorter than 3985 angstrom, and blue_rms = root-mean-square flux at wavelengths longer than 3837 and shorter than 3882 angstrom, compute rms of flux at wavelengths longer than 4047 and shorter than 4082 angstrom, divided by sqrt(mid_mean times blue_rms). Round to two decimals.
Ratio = 1.11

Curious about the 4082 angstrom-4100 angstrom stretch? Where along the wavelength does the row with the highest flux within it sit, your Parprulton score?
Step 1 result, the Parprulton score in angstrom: 4088.5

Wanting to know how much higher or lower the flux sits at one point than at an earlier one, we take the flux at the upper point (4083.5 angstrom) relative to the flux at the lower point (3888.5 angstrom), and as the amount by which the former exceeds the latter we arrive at 1.4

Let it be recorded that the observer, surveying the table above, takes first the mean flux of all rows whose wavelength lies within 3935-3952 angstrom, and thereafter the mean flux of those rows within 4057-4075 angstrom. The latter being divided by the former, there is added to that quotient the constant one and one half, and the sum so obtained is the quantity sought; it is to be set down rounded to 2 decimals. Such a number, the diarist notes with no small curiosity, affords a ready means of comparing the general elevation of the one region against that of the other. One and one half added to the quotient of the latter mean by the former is 2.62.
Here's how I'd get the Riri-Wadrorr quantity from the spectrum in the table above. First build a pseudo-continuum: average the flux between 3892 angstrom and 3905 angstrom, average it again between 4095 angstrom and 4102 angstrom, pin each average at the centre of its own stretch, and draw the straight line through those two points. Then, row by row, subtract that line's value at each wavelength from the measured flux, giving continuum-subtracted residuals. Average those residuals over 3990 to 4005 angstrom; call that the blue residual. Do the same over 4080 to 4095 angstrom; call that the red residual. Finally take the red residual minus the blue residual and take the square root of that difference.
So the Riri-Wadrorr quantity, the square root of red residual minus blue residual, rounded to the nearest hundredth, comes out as 0.51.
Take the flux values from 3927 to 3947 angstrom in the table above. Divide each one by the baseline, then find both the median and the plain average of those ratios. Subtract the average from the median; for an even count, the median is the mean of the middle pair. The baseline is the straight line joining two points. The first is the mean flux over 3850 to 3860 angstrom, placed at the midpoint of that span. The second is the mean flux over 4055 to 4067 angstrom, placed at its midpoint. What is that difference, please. 0.000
